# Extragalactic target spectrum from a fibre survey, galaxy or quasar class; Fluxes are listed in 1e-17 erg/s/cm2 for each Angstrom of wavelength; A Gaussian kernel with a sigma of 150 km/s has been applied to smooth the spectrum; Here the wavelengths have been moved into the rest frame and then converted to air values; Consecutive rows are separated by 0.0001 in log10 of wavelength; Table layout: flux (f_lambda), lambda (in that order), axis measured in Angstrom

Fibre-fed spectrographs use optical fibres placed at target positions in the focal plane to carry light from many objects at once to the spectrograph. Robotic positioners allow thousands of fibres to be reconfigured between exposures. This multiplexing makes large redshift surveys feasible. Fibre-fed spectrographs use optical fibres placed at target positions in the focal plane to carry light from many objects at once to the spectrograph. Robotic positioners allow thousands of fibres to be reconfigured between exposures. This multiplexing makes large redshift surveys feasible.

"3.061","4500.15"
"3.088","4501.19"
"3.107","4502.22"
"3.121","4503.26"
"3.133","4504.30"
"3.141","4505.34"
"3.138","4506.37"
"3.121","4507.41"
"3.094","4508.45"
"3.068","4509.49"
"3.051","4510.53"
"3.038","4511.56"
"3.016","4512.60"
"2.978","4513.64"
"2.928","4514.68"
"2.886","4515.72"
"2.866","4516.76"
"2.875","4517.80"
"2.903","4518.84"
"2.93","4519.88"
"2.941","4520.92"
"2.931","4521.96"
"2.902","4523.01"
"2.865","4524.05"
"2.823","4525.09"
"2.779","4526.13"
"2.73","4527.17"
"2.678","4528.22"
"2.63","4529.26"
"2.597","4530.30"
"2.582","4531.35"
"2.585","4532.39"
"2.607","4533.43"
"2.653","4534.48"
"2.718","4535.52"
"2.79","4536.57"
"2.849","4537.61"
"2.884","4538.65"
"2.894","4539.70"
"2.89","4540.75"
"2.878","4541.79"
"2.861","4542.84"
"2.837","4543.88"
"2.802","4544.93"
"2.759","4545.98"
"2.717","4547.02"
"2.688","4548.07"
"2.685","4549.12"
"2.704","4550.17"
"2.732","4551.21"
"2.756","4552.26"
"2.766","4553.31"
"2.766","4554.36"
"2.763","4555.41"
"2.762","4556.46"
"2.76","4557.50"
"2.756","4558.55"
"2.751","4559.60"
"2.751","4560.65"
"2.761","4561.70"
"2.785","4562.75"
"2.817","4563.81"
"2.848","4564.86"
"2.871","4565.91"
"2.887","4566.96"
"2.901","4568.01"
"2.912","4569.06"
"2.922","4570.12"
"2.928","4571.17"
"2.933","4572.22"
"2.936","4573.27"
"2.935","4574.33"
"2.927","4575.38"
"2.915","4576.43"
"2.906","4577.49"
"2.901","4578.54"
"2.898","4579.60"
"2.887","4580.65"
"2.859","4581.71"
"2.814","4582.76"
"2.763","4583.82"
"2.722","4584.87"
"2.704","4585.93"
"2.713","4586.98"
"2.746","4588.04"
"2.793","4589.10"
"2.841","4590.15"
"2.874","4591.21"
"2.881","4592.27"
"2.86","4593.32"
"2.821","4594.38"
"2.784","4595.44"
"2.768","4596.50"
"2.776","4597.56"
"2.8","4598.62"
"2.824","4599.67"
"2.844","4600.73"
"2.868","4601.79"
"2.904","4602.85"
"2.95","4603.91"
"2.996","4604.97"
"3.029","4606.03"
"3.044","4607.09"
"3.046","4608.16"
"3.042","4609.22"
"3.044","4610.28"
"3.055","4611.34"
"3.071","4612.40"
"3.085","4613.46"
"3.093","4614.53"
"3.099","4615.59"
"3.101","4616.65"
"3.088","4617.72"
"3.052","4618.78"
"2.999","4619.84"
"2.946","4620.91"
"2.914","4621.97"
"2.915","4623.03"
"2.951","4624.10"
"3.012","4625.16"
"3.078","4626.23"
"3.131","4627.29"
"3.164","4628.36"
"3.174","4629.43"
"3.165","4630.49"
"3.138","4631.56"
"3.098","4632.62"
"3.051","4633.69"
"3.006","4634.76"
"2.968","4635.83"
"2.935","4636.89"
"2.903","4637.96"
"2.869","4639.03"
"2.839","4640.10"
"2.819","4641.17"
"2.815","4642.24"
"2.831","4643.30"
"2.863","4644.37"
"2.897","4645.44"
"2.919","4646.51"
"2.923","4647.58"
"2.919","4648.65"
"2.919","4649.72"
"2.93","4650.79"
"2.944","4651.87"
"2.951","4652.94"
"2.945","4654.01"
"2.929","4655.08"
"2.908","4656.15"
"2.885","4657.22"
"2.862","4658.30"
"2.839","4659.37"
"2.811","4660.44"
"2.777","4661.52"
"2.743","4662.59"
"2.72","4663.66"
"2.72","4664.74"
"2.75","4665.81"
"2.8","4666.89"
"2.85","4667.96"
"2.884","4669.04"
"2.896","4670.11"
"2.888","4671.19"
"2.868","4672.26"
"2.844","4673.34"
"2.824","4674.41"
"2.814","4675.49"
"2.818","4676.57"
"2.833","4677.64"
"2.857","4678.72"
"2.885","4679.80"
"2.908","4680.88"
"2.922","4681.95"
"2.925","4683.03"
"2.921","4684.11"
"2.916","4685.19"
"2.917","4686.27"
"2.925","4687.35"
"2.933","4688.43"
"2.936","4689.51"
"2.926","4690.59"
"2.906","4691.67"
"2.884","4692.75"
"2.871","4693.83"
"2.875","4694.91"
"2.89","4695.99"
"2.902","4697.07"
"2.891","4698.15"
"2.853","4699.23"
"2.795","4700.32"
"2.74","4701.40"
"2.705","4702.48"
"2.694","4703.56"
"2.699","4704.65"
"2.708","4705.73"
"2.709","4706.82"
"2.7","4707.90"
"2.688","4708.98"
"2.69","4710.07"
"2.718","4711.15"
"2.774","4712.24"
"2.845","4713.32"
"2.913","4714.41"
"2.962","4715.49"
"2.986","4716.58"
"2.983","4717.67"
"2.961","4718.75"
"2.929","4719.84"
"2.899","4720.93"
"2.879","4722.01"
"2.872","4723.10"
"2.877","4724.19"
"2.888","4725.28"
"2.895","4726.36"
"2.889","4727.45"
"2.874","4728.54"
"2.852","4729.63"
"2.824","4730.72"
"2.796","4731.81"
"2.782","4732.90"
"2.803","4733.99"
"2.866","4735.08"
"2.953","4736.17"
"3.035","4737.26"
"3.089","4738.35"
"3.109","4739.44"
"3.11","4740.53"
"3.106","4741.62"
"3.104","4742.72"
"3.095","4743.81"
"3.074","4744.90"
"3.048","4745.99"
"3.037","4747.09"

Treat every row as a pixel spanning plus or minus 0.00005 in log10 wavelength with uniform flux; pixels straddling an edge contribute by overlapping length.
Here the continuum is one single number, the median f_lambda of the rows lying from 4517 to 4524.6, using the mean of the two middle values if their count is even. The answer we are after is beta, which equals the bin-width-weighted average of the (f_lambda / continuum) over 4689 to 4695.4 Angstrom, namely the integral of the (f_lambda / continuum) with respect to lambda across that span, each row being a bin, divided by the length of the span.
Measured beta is 0.999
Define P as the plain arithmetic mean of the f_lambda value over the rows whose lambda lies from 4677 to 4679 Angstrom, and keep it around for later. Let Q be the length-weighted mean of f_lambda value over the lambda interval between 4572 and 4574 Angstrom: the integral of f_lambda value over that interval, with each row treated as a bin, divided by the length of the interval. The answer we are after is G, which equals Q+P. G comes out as 5.77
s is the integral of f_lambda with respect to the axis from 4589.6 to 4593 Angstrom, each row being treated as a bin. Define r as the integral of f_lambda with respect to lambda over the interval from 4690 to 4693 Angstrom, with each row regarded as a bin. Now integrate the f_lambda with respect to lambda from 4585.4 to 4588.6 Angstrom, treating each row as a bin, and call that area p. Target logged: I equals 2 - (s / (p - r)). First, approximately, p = 8.7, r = 8.73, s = 9.76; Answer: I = 401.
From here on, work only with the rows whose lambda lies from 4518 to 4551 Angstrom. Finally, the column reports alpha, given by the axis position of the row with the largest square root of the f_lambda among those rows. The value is 4520.92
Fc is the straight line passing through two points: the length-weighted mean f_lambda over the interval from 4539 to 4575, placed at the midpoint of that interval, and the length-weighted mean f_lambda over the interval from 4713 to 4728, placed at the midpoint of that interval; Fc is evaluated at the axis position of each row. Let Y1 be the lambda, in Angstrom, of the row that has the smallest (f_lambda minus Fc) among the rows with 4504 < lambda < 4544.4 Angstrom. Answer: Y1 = 4531.35 Angstrom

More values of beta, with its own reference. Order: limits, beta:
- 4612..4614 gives 1.058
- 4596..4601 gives 0.966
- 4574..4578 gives 1.006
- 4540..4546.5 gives 0.978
